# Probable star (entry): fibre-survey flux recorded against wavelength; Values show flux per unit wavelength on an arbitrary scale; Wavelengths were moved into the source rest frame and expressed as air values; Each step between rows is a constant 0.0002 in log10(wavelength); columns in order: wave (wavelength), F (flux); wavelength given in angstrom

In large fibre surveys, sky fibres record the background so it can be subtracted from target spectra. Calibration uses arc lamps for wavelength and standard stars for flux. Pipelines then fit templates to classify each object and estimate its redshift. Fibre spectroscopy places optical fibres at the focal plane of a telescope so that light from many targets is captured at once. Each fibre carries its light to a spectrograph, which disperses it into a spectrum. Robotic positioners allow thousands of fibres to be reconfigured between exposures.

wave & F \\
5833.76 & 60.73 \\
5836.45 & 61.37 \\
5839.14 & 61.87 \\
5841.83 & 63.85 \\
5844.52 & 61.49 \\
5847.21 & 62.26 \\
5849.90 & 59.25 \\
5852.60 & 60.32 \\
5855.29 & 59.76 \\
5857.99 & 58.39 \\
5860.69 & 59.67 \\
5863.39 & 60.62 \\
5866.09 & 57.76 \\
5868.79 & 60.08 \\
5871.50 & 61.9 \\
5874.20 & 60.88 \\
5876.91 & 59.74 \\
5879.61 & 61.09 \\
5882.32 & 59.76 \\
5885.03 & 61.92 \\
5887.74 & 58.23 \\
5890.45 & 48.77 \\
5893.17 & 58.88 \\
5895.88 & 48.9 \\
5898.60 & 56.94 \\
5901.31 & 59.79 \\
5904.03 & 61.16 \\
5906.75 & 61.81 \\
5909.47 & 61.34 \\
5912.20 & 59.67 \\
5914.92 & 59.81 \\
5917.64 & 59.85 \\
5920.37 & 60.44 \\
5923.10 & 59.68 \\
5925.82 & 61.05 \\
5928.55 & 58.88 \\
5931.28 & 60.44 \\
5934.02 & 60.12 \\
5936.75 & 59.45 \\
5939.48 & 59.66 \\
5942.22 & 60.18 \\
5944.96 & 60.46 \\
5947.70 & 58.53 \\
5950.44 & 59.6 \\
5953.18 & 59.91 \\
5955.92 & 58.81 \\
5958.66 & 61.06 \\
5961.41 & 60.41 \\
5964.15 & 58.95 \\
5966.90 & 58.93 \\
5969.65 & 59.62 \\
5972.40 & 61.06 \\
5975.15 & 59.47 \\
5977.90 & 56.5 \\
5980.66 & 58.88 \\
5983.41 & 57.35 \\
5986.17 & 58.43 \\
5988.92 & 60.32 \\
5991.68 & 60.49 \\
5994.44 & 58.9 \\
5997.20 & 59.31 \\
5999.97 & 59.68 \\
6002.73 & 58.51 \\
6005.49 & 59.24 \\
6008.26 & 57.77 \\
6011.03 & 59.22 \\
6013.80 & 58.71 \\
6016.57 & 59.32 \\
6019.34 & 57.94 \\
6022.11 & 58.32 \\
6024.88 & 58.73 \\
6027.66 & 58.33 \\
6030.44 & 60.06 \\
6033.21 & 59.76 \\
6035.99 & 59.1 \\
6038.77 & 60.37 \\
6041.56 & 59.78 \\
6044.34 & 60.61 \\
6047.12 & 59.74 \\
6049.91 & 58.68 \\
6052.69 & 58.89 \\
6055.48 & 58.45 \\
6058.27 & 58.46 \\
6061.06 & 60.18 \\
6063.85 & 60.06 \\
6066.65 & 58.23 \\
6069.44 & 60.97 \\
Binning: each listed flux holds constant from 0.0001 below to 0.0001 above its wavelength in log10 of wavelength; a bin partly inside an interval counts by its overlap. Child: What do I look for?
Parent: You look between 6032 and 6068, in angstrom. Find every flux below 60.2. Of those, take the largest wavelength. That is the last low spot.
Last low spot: 6066.65 angstrom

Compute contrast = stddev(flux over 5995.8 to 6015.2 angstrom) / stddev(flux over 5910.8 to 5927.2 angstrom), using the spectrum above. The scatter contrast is 1.2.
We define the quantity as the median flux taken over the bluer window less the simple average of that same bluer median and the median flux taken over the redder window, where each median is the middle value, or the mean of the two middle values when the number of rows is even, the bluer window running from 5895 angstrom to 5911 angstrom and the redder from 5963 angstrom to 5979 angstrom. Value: 0.6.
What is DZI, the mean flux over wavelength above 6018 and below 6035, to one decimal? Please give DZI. 58.9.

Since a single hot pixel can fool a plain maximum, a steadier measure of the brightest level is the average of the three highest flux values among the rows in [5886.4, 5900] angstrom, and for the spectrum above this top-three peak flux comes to 58.0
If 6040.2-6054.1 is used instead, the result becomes 60.0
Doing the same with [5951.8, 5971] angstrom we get 60.5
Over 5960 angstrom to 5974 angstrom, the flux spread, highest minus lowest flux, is 2.1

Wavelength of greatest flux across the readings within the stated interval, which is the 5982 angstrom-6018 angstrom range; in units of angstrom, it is 5991.68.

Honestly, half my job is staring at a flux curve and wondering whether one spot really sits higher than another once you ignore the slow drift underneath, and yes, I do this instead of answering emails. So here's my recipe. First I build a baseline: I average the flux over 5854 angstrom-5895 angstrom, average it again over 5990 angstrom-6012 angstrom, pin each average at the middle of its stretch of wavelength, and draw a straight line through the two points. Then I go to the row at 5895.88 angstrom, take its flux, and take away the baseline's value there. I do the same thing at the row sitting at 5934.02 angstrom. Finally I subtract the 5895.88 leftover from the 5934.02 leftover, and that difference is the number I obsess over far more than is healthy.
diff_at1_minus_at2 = 11.2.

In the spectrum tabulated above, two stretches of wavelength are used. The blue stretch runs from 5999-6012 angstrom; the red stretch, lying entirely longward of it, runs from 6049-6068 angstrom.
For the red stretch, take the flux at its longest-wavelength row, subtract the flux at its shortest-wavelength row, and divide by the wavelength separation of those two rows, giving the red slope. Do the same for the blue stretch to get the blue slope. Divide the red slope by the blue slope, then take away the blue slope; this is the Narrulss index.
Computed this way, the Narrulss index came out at 0.7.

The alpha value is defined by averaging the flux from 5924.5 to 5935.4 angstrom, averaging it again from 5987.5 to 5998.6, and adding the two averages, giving 120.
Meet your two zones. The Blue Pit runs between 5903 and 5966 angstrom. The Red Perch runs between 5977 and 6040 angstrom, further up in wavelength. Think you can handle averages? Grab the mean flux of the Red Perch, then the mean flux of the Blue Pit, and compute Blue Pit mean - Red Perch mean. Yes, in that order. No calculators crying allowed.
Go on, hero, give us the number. 1.1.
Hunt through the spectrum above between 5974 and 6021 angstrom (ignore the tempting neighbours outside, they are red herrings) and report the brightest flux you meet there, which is 60.49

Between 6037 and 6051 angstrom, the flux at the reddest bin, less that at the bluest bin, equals -1.7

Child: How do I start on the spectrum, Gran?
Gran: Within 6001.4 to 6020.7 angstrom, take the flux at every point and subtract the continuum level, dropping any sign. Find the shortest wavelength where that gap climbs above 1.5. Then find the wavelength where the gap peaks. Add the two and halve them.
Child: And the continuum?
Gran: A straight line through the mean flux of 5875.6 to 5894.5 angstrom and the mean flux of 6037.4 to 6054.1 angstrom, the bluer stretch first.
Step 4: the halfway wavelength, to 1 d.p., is 6008.3 angstrom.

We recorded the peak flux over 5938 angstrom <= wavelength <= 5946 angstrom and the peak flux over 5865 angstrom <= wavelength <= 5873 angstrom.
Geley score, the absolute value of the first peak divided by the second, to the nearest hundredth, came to 0.98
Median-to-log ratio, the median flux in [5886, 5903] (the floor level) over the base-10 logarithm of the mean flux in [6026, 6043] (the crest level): 32.4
